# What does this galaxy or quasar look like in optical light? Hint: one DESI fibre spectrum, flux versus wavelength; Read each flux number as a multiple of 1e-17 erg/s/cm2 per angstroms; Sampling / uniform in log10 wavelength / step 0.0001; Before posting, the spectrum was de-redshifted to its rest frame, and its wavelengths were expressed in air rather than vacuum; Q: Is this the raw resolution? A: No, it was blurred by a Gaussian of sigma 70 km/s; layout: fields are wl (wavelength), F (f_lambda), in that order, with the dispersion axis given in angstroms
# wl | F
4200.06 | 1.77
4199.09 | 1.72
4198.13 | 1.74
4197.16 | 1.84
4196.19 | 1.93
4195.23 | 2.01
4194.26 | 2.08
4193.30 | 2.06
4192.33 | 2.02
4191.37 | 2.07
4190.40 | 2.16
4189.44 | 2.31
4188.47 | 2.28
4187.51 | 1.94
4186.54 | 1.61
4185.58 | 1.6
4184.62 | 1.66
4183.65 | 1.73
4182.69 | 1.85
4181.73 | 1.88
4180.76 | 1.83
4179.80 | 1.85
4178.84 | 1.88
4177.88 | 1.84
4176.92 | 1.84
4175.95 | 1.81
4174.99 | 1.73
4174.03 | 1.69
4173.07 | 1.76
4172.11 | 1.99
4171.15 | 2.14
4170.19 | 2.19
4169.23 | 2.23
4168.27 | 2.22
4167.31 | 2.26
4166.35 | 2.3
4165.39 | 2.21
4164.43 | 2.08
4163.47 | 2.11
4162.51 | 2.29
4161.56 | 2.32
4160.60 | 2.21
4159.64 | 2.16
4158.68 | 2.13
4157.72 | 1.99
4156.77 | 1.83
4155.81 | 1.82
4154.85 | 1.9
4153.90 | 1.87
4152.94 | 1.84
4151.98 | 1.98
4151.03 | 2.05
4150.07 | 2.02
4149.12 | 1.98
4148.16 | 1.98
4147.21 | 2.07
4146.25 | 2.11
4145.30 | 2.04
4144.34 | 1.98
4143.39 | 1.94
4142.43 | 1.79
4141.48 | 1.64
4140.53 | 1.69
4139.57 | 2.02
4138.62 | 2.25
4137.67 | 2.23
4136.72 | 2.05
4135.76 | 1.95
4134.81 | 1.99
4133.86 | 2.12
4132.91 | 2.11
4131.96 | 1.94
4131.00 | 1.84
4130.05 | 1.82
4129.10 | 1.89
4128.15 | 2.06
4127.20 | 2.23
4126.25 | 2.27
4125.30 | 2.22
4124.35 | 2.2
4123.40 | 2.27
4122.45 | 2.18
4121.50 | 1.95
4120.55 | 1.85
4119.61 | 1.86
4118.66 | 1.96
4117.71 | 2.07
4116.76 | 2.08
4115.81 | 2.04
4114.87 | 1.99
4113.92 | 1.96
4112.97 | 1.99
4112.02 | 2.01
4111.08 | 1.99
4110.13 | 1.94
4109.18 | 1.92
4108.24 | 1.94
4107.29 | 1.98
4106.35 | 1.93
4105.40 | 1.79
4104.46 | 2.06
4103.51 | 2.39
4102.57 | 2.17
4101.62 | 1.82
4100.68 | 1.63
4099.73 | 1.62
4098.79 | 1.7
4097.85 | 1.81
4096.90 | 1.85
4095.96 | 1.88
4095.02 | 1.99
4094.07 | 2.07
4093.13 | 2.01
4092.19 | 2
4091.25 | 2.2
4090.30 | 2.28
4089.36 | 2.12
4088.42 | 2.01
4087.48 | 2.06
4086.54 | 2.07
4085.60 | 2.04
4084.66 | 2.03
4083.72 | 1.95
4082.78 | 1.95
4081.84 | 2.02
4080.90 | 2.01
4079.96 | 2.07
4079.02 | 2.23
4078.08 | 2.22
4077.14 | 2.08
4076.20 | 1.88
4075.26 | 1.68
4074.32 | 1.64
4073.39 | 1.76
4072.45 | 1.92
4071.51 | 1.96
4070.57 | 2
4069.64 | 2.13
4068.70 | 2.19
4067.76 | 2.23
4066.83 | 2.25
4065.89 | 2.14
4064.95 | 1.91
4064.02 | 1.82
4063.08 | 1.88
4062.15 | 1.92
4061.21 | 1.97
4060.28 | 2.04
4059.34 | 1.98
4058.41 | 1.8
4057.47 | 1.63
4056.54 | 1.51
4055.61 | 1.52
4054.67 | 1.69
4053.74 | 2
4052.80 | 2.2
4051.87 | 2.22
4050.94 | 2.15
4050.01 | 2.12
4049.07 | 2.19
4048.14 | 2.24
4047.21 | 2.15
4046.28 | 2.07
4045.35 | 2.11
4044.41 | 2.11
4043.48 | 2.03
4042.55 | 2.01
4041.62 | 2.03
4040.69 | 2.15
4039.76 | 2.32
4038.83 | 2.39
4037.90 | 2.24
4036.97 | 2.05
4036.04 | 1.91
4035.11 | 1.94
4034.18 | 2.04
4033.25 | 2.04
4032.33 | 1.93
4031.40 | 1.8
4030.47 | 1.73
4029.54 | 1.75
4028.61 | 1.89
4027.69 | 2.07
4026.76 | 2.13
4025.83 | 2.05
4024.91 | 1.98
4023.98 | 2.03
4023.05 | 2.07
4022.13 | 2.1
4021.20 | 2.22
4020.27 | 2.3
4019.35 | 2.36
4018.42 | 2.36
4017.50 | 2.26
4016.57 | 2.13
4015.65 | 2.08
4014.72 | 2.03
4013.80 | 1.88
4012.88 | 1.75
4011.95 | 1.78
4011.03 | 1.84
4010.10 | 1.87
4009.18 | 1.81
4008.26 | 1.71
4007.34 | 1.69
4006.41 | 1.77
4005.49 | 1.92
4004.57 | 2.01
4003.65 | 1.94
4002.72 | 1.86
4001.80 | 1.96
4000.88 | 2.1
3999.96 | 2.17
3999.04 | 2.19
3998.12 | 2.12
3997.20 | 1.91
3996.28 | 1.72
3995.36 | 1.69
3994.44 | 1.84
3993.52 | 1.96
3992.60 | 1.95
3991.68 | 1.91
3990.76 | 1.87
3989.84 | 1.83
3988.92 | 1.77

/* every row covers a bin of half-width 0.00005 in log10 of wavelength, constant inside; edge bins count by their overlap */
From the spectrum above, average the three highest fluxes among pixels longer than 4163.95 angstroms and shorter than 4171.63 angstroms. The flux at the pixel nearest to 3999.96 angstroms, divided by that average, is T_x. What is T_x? 0.96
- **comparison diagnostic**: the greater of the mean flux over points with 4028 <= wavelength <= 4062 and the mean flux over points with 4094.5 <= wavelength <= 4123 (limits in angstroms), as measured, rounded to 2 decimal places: 2.00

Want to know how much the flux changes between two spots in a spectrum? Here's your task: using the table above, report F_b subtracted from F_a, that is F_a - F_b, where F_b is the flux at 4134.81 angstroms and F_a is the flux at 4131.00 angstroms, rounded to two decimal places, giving -0.15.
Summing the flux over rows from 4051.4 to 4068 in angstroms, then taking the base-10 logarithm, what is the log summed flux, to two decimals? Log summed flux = 1.54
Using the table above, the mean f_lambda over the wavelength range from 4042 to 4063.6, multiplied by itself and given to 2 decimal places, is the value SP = 3.92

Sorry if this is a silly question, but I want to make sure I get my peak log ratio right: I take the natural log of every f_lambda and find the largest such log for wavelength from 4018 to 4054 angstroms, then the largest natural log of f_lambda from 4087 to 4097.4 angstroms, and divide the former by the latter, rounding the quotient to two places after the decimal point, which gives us 1.06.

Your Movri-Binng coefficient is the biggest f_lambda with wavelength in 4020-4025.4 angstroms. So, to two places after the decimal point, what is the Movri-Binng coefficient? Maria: 2.30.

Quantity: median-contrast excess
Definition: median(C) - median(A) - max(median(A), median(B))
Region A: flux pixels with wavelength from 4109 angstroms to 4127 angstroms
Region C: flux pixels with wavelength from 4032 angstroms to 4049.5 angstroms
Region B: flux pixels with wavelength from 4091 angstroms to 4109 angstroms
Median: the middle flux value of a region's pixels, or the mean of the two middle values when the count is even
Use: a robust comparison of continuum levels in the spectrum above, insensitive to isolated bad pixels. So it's -1.91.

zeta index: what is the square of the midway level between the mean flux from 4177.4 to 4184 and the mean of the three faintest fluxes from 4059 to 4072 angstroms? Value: 3.44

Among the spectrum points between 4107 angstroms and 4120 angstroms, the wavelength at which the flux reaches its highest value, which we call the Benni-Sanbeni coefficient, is 4116.76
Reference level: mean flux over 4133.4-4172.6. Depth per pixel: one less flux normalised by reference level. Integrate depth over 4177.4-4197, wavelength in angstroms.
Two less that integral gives 0.9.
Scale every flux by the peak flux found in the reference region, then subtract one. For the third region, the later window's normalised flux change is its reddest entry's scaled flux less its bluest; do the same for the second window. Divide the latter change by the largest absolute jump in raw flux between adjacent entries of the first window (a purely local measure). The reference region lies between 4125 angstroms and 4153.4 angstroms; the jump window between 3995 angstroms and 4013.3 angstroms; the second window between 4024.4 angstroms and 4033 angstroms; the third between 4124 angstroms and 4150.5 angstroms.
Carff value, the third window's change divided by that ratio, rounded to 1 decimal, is 0.8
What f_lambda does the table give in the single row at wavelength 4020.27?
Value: 2.3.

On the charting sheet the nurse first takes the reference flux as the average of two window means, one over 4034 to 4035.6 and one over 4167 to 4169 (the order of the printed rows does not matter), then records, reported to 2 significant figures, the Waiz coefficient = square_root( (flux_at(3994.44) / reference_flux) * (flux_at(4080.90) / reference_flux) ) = 0.91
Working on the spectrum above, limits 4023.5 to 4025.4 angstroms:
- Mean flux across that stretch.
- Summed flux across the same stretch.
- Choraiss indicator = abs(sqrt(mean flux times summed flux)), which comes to 2.84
